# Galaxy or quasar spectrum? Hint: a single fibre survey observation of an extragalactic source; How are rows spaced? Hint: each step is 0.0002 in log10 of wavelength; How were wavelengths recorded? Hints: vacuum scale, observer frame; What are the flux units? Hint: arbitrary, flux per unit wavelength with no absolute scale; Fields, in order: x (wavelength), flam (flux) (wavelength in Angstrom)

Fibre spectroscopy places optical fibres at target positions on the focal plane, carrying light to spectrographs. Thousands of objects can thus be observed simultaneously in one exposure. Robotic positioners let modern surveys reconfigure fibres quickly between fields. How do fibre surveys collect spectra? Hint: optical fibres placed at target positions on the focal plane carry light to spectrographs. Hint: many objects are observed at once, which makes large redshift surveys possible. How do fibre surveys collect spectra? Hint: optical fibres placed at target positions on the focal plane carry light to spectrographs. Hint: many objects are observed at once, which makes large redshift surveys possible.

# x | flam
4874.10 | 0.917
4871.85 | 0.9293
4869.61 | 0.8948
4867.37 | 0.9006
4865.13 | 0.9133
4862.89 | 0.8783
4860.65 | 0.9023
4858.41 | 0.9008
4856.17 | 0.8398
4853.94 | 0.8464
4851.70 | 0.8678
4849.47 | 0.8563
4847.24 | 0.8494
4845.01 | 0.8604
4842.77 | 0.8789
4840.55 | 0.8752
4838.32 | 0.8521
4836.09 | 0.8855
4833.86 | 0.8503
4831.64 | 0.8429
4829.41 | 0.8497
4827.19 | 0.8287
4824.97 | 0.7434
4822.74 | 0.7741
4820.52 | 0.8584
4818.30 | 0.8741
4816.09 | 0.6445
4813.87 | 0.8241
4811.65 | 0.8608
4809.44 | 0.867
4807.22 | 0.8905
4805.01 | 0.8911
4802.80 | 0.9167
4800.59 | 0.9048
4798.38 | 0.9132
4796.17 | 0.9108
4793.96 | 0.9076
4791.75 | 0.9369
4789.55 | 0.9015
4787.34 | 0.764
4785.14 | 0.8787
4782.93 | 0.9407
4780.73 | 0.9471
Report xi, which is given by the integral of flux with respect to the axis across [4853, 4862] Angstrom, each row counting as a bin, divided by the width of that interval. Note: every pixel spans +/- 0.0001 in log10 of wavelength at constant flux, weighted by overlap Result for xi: 0.87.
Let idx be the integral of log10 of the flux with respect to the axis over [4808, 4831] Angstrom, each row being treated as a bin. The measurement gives -2.1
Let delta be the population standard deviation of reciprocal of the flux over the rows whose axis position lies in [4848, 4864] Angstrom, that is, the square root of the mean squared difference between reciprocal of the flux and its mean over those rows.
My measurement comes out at 0.03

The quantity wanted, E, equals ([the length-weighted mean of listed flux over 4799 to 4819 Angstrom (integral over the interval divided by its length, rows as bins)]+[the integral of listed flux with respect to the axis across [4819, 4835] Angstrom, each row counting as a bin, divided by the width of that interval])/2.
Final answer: 0.838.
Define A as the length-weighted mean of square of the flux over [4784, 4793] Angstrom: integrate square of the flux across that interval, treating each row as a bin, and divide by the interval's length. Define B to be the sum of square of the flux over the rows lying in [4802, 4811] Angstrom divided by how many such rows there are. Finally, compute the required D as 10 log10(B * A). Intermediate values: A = 0.763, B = 0.79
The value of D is -2.2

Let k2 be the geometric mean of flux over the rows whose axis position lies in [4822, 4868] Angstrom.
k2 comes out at 0.856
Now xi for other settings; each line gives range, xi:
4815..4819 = 0.75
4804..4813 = 0.88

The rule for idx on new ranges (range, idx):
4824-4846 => -1.6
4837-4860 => -1.5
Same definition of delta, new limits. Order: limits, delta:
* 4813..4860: 0.09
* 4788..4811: 0.02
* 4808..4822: 0.14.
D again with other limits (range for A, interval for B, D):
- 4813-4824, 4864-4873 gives -2.8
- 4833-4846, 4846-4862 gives -2.5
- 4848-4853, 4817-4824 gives -2.9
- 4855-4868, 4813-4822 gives -2.9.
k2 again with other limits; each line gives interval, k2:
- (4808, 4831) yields 0.809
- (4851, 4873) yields 0.887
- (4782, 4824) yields 0.863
